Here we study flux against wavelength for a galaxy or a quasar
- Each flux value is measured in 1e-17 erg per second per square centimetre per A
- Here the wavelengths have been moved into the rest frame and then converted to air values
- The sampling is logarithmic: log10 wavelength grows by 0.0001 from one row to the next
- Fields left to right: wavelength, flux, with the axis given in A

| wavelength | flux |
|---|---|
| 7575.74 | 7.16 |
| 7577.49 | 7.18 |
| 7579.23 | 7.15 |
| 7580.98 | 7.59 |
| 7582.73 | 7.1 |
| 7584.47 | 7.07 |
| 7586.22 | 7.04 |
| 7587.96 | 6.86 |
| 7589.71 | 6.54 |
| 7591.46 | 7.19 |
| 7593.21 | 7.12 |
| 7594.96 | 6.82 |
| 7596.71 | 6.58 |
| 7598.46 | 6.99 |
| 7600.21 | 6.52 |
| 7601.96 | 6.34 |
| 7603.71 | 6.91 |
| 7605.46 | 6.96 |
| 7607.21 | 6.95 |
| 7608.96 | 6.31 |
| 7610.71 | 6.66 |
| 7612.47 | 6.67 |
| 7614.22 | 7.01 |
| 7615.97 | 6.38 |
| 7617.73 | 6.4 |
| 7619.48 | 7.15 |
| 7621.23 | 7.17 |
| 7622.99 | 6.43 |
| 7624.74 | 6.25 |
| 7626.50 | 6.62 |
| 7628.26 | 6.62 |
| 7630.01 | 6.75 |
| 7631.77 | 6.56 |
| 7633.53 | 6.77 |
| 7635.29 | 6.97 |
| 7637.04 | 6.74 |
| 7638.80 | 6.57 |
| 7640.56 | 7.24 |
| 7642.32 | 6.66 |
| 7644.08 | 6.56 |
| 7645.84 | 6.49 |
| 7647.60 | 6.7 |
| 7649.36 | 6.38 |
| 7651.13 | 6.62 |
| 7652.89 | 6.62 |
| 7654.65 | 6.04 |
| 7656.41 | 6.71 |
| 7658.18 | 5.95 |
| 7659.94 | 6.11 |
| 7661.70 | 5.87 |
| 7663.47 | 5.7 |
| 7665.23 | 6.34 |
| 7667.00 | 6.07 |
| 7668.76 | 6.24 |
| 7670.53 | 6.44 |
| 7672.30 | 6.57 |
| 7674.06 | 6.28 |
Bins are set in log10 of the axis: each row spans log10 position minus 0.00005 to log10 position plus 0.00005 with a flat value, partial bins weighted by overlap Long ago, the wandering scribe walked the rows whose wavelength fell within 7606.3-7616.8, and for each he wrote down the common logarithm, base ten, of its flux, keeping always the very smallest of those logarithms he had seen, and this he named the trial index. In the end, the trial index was 0.800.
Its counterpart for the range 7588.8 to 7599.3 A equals 0.816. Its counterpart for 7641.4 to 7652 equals 0.805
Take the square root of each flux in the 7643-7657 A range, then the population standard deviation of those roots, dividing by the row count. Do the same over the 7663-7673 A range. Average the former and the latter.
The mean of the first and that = 0.0490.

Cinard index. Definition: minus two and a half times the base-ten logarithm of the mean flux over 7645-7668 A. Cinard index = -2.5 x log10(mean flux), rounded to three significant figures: -1.99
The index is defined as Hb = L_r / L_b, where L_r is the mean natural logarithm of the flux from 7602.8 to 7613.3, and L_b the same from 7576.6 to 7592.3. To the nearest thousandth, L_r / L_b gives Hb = 0.975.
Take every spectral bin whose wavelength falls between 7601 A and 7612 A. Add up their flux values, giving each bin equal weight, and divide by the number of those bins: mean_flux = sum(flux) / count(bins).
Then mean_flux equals 6.69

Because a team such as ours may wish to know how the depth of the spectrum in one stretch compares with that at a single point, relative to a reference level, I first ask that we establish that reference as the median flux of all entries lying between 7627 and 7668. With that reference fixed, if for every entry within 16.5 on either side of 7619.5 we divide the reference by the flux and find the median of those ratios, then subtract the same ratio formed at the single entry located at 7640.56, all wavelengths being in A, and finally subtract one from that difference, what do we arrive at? -0.92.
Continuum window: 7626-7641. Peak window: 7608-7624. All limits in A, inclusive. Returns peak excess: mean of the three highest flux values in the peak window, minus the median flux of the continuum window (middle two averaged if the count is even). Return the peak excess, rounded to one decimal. 0.4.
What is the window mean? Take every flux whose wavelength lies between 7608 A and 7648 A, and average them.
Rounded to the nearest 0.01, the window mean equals 6.68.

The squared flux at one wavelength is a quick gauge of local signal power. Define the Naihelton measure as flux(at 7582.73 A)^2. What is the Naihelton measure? 50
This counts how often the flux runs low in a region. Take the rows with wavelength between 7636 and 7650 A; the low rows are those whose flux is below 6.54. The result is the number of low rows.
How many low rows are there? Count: 2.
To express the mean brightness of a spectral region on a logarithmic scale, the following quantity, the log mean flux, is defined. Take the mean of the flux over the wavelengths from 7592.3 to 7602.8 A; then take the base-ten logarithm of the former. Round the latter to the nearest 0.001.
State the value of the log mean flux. 0.828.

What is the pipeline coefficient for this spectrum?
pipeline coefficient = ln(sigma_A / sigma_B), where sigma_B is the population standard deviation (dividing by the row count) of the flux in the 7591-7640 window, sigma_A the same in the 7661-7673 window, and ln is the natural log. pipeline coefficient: 0.053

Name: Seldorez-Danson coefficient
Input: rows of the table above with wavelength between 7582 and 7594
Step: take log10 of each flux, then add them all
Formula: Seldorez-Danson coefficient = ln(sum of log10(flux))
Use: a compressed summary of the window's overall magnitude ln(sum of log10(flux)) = 1.78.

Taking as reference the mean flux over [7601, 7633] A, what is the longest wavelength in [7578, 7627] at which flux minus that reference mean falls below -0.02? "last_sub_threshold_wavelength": 7626.50 A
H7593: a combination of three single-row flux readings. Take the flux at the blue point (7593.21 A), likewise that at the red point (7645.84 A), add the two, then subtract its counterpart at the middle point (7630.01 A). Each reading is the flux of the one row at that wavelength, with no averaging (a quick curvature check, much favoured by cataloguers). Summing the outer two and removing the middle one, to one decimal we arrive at 6.9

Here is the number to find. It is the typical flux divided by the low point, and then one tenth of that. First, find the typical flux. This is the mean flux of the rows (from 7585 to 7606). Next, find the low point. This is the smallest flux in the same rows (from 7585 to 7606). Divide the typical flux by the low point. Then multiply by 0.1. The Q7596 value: 0.108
